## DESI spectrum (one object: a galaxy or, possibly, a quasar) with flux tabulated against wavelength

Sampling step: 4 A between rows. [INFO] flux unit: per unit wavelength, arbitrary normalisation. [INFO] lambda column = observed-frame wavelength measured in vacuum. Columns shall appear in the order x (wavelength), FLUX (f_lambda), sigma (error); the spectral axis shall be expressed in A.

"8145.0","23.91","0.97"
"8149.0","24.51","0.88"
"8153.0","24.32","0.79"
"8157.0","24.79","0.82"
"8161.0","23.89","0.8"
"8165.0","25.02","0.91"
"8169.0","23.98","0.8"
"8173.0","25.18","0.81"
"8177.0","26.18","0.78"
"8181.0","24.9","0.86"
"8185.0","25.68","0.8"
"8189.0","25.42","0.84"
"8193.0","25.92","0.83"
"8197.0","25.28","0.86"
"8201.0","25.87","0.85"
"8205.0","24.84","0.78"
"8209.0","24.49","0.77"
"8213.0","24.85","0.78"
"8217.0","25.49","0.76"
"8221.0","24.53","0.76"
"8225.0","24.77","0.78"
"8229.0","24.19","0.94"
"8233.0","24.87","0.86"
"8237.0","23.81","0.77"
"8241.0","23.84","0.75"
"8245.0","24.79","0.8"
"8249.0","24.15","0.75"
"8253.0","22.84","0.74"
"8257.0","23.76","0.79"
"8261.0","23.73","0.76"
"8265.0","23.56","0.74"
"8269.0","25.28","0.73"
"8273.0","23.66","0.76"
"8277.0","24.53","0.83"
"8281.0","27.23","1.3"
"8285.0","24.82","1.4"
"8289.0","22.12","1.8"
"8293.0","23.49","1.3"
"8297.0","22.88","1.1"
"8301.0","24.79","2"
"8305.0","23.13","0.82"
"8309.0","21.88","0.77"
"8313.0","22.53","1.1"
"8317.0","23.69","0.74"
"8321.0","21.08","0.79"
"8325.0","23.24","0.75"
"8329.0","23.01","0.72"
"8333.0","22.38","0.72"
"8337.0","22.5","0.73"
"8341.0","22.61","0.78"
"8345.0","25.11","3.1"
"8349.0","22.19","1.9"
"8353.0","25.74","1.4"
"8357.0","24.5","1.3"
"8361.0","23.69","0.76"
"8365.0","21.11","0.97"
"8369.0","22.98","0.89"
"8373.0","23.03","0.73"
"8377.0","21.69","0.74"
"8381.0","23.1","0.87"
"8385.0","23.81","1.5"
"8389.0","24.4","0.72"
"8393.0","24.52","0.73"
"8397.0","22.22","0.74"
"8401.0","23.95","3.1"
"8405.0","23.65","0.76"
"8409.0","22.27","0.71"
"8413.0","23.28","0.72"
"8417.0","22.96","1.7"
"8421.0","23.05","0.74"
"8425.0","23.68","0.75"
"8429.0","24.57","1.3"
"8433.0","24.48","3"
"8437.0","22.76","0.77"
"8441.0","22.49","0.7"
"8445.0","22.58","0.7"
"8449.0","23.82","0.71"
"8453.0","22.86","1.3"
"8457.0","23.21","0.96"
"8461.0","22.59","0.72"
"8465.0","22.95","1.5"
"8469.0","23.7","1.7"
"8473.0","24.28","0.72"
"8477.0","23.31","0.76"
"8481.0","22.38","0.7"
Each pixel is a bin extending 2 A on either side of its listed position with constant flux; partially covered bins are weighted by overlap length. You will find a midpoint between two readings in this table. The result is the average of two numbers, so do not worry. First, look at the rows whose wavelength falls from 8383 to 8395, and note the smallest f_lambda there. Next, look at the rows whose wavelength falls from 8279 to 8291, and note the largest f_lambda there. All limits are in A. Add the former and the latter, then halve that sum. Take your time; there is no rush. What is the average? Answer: 25.5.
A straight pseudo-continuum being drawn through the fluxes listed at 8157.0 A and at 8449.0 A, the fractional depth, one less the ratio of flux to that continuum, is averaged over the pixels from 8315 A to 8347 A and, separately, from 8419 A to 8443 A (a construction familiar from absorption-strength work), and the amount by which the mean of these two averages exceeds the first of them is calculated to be -0.018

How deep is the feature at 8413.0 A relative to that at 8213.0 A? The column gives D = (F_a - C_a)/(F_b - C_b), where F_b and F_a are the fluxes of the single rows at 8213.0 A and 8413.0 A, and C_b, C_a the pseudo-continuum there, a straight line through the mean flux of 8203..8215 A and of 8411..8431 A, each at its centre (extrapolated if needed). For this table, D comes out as -1.9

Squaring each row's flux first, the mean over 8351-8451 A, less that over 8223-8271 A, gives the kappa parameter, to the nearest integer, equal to -35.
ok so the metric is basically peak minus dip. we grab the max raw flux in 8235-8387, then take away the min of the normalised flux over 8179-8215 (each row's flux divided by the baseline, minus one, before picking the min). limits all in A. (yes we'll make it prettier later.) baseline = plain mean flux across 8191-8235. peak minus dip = 27.3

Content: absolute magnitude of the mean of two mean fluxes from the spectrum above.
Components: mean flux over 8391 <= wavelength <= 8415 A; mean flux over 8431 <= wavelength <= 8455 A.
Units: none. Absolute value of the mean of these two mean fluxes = 23.2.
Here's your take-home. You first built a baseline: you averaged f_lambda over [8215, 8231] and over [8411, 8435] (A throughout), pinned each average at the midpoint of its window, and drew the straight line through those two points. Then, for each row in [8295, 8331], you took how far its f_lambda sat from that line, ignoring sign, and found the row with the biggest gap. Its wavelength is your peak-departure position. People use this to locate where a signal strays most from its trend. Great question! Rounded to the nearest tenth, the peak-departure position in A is 8321.0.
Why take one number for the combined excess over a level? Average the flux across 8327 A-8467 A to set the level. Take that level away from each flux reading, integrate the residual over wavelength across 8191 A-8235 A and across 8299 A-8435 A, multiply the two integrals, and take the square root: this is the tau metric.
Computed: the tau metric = 10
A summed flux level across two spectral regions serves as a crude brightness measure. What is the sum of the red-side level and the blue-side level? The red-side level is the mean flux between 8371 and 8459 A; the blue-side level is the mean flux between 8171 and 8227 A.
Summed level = 48.5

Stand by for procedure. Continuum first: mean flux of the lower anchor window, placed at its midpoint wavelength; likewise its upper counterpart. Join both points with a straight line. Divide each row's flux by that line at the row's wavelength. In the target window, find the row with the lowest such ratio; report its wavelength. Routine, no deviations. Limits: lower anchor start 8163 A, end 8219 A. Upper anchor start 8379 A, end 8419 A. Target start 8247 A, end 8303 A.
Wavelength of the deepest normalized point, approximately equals 8289.0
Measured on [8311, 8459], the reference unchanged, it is 8321.0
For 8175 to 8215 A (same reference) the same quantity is 8209.0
